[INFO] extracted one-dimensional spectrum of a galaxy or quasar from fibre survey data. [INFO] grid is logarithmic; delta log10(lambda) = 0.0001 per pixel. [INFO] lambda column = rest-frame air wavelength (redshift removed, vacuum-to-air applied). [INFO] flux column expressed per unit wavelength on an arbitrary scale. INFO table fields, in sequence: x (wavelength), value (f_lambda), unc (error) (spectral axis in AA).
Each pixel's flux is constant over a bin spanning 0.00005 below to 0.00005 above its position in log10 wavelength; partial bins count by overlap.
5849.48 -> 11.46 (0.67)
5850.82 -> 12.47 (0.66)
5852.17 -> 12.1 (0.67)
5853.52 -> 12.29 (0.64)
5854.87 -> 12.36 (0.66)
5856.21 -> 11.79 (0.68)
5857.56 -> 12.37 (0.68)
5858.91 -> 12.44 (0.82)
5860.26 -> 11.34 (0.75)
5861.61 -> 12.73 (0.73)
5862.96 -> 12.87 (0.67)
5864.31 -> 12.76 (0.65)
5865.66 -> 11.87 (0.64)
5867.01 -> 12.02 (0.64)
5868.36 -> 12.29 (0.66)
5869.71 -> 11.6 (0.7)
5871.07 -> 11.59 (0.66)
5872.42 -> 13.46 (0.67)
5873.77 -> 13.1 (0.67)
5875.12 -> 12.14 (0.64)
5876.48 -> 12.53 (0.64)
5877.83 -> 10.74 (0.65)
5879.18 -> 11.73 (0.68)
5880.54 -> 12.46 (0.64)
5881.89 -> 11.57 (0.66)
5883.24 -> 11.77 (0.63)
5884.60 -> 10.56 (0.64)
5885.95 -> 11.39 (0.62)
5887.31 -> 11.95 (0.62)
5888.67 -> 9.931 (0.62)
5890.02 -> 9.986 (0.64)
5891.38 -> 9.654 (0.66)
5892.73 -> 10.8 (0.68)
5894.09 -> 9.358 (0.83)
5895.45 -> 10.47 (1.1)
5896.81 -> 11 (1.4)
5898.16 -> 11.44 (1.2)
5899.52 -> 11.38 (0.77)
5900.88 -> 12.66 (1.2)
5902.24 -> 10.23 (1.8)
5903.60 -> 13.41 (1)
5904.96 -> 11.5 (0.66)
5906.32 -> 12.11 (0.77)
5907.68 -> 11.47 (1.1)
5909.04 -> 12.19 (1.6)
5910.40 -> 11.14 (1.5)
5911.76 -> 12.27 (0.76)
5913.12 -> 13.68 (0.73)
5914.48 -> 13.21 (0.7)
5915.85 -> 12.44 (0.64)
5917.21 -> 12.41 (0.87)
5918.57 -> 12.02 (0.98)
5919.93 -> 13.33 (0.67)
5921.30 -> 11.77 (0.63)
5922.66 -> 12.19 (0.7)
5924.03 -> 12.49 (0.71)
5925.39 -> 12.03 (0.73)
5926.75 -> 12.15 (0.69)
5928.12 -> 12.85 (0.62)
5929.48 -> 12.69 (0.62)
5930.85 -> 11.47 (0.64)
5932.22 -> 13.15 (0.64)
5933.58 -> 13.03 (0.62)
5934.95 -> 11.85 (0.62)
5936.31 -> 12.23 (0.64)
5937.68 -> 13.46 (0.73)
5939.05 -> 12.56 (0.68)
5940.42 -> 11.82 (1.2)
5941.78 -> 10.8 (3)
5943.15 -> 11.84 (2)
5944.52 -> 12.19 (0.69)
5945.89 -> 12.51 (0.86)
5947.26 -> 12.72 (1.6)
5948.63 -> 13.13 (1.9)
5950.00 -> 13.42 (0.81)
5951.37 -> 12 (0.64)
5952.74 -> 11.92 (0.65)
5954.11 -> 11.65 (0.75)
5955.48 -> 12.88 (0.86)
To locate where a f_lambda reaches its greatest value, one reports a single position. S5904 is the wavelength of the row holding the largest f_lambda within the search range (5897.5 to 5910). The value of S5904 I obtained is 5903.60 AA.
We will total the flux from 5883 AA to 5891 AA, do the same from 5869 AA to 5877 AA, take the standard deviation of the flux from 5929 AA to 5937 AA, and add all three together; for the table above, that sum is 141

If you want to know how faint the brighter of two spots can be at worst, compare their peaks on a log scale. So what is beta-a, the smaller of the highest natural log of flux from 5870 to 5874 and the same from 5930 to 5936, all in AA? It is 2.58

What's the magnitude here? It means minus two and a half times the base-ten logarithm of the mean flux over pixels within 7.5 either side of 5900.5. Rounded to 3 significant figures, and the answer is -2.64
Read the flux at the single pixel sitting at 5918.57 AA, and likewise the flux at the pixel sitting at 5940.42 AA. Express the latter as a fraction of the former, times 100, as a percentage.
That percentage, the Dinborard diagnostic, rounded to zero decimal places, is 98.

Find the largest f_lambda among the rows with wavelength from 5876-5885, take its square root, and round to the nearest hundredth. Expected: 3.54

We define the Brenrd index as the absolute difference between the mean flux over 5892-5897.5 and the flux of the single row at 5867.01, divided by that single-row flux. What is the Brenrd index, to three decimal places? 0.134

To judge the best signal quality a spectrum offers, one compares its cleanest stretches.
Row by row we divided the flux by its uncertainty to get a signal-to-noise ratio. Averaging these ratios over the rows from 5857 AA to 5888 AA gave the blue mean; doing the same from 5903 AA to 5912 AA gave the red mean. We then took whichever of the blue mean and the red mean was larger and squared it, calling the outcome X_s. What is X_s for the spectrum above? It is 328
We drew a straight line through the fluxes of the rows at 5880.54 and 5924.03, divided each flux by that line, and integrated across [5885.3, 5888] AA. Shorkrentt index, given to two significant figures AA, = 2.5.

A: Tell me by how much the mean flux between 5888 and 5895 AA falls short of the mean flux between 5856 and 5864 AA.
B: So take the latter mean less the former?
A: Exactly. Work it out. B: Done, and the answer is 2.3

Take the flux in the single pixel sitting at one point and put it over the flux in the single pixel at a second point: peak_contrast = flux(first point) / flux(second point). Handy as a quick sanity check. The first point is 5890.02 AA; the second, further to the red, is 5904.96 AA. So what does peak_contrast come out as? 0.87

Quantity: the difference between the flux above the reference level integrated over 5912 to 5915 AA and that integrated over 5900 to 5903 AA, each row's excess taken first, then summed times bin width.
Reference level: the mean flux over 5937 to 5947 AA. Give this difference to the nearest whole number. 5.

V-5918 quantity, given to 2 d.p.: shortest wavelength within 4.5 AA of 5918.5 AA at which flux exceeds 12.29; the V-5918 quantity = 5914.48 AA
